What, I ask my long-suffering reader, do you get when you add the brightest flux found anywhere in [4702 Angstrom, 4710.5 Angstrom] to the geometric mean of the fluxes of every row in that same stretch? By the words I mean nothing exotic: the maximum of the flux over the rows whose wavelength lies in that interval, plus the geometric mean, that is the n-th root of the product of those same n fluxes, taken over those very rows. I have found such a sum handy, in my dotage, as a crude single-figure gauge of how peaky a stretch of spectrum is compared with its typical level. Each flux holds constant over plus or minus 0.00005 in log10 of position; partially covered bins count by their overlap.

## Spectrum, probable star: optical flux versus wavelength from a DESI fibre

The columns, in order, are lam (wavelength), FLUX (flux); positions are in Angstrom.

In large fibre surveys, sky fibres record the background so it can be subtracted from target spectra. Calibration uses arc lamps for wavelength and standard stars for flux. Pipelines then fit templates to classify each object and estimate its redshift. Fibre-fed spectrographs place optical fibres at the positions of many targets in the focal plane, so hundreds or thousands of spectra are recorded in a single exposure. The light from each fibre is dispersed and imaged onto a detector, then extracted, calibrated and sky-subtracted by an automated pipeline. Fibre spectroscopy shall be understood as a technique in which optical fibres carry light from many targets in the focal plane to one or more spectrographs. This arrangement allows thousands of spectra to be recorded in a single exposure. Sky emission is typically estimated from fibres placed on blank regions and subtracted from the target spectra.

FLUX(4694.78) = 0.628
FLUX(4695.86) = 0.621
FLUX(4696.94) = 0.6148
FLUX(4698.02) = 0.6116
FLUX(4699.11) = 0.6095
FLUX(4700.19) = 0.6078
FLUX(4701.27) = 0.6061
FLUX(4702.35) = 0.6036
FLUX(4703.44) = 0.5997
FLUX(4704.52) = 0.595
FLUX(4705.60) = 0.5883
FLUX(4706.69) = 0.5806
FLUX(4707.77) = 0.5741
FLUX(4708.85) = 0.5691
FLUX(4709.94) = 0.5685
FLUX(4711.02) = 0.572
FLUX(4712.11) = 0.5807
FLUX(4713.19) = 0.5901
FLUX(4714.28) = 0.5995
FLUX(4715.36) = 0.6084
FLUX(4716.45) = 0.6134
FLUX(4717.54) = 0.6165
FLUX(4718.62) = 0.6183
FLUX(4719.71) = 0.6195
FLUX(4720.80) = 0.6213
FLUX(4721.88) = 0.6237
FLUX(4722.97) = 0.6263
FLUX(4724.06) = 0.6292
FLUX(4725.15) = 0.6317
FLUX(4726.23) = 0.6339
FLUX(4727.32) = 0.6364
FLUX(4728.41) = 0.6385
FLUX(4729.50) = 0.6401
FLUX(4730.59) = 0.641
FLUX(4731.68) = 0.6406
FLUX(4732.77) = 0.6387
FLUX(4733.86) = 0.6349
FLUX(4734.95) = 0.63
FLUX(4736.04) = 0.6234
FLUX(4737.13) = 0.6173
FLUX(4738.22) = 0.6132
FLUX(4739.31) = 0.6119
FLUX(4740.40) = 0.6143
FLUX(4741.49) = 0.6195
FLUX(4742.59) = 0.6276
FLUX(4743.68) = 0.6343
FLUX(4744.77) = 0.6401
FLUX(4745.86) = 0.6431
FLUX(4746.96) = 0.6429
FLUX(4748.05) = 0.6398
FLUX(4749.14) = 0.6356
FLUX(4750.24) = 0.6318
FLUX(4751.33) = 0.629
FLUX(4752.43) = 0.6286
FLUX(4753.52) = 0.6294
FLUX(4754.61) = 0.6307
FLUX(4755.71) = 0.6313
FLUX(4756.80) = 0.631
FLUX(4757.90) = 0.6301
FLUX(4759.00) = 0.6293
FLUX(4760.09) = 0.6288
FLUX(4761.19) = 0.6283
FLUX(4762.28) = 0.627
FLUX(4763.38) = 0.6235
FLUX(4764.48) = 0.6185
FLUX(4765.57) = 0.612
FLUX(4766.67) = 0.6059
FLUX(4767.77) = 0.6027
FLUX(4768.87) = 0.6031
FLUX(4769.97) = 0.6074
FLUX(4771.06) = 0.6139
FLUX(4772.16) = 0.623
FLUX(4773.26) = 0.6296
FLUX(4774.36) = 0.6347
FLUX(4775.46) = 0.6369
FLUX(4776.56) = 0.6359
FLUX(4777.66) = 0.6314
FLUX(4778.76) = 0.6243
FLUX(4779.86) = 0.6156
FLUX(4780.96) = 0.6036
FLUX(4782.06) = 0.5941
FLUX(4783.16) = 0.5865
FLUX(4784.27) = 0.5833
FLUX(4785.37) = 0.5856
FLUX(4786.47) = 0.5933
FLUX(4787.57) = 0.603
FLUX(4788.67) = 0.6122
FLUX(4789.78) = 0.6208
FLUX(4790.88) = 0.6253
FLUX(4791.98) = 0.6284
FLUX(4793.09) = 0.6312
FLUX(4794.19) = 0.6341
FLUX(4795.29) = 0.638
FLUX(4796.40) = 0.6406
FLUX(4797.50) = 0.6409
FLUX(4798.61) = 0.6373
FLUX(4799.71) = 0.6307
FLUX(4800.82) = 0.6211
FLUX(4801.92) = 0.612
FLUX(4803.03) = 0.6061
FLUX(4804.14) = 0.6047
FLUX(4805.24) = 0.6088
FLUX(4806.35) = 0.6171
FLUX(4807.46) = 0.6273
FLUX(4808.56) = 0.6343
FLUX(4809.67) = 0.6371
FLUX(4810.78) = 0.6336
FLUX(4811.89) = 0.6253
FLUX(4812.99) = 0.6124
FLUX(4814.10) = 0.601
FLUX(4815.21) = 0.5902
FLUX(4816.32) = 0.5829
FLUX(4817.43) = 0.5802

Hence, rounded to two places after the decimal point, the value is 1.19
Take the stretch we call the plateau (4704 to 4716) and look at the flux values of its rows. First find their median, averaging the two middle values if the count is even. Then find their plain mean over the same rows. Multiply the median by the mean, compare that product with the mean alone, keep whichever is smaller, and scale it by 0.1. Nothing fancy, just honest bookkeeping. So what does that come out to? 0.0339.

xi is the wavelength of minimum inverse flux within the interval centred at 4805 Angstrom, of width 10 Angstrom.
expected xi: 4809.67 Angstrom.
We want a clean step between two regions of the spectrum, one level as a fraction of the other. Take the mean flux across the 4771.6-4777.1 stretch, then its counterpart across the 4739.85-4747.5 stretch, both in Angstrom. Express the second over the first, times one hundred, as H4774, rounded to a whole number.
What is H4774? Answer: 100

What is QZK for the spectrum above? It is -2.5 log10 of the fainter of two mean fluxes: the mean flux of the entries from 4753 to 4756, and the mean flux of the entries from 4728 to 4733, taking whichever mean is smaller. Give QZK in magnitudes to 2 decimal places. 0.50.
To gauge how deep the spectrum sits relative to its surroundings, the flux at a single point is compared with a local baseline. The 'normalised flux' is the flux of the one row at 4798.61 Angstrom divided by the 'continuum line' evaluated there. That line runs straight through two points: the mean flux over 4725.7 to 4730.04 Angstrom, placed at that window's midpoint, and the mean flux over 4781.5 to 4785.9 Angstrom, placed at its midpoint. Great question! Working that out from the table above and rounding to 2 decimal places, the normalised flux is 1.11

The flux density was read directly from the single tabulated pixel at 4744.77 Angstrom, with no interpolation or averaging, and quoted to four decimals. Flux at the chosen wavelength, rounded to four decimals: 0.6401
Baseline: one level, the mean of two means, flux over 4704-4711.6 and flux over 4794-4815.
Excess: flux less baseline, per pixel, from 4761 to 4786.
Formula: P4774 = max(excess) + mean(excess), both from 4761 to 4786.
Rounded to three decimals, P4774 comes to 0.049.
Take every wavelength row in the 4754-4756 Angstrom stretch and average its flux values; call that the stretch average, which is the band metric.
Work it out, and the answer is 0.631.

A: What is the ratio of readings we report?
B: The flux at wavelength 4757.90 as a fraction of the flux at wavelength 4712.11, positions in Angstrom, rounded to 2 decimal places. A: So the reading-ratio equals 1.09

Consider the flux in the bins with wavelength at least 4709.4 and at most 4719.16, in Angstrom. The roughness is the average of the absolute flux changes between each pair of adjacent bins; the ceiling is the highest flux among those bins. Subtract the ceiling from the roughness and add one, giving 0.388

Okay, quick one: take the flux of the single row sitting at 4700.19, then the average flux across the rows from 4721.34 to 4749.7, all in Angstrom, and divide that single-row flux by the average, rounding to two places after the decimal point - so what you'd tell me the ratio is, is 0.96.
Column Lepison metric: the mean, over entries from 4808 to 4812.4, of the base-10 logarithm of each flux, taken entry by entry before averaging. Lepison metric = -0.199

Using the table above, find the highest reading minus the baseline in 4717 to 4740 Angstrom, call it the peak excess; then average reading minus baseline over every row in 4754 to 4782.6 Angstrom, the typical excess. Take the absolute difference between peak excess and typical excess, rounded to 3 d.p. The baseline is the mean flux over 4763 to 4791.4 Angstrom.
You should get 0.020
